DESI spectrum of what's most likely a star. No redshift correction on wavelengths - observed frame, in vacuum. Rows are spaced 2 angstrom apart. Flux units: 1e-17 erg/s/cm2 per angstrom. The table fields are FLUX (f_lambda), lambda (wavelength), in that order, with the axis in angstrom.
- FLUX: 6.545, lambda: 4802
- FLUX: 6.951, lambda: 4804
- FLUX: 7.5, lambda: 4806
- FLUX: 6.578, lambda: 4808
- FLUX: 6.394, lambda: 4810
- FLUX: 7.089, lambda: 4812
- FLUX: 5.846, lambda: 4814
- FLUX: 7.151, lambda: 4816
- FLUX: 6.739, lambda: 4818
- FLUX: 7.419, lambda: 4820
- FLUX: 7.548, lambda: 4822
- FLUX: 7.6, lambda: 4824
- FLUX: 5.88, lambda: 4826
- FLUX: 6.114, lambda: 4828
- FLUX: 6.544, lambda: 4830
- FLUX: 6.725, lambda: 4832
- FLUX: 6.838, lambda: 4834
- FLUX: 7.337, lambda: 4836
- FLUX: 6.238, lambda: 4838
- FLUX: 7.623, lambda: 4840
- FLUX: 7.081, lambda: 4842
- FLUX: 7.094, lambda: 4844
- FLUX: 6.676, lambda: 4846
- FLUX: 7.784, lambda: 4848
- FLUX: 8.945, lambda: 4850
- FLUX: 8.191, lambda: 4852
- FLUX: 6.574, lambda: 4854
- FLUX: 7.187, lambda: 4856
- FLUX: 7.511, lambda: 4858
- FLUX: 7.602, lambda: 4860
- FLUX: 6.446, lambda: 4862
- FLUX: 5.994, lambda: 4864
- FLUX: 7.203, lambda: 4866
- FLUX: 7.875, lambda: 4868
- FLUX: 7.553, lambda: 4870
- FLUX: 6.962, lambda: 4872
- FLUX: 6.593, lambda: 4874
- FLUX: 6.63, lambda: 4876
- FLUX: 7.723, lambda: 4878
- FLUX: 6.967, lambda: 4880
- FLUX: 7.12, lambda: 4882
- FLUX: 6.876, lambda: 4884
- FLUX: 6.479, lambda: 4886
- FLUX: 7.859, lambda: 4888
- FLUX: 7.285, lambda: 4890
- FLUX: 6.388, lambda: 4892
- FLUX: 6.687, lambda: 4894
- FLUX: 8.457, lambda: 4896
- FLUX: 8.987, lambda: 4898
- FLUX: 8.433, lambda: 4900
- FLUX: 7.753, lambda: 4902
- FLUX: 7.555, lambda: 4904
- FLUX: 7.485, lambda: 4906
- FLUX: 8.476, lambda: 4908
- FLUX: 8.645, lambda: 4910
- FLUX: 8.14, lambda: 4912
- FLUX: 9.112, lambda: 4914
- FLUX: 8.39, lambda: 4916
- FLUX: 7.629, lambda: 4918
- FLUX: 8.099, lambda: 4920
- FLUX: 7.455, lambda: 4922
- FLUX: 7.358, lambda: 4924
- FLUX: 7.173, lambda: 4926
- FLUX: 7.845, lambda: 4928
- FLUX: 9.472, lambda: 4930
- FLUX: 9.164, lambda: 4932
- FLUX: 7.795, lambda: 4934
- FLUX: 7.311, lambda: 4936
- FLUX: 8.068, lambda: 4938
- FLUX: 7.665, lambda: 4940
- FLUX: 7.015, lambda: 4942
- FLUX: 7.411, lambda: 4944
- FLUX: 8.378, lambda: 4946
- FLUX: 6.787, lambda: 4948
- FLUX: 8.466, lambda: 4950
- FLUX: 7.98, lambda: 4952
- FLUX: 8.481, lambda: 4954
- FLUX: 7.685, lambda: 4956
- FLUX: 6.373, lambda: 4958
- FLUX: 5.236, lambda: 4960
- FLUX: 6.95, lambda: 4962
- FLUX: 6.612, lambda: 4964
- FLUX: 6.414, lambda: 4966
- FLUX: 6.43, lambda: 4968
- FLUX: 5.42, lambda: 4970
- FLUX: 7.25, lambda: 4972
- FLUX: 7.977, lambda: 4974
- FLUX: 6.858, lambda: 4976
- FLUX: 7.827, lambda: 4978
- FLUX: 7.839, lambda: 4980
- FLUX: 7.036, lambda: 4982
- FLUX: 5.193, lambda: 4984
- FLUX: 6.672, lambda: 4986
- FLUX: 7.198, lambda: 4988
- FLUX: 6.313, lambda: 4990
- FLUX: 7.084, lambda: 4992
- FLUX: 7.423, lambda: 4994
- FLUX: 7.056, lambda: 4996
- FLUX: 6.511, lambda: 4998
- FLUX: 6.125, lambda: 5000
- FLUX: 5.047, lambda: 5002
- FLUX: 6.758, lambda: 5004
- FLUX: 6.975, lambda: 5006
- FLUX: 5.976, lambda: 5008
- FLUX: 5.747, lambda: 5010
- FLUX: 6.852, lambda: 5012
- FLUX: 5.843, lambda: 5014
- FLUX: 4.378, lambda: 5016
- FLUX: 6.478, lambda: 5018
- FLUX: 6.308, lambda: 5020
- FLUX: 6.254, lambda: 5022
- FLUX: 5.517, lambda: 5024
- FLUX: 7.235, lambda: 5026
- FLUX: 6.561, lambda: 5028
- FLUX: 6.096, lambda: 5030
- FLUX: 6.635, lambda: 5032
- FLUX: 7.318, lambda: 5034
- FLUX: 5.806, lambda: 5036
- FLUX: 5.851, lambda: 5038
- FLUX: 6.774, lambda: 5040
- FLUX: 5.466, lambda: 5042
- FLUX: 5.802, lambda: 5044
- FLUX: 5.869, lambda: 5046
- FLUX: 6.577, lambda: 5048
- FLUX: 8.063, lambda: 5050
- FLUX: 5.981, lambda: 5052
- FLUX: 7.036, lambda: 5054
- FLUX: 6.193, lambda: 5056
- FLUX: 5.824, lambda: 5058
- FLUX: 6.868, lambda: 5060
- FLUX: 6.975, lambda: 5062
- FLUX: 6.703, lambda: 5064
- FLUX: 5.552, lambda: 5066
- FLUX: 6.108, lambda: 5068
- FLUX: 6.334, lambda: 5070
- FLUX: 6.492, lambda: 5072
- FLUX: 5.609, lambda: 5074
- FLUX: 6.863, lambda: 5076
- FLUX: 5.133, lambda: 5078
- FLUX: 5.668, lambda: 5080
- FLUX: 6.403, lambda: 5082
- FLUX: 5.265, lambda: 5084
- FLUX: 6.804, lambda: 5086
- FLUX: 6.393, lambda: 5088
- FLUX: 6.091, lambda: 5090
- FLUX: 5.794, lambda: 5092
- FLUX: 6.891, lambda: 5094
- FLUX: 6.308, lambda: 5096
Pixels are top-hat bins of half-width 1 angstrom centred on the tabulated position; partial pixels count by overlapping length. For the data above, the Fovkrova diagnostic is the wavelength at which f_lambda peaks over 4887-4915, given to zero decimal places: 4914 angstrom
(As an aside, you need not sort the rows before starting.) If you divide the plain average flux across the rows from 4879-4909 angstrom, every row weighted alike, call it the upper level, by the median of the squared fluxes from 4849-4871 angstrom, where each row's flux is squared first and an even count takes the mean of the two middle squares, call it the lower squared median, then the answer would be 0.1333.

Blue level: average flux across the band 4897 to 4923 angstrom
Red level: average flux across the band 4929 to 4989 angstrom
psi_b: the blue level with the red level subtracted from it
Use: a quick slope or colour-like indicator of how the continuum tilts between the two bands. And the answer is 0.87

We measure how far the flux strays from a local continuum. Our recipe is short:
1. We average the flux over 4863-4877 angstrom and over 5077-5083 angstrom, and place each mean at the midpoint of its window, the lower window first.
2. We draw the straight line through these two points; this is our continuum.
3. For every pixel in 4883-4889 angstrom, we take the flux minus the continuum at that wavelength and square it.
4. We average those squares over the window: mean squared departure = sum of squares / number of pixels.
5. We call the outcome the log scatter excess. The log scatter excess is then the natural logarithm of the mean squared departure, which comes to -0.96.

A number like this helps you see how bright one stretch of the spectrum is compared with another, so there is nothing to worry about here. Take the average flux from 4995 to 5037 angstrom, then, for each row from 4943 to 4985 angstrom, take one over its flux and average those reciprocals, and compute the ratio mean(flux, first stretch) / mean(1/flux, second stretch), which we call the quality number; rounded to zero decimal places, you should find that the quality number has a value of 43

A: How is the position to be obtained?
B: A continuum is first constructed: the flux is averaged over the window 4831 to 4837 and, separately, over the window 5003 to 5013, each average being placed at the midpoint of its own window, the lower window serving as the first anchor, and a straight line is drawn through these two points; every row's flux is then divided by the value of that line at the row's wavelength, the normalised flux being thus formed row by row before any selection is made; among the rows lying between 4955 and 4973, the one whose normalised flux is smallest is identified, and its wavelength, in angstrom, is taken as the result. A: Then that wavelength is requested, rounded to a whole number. 4960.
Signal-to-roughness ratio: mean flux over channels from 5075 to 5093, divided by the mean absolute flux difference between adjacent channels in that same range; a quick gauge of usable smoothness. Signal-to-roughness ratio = 7.2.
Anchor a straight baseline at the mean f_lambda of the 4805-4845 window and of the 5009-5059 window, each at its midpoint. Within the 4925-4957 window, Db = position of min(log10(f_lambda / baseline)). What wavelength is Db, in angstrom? 4948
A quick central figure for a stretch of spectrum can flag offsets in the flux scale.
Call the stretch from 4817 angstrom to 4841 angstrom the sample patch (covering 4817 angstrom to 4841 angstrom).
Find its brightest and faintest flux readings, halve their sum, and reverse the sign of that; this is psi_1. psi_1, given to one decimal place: -6.8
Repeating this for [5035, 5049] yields -6.1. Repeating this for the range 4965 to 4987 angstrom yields -6.6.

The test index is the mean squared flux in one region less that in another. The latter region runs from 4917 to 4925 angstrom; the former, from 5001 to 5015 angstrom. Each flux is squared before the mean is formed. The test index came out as -20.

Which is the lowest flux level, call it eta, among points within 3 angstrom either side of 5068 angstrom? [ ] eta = 5.552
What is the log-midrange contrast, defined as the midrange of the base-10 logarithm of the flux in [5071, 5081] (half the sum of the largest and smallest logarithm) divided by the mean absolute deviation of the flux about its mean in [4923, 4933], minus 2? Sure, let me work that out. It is -1.1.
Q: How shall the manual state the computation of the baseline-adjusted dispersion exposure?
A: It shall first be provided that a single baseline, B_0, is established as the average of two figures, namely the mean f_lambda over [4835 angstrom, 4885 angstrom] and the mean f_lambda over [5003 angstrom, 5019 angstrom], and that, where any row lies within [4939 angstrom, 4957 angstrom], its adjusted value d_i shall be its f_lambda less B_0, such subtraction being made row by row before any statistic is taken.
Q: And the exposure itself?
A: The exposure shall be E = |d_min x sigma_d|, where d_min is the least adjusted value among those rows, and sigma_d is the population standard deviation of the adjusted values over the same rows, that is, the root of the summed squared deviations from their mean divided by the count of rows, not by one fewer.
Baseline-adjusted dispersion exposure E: 0.08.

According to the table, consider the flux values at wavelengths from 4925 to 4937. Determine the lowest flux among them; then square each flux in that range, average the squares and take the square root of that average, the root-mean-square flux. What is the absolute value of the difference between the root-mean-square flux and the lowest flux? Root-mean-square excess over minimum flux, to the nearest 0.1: 1.0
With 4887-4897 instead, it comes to 1.0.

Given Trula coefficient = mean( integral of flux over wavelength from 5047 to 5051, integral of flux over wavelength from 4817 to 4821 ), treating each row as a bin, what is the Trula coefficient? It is 28.8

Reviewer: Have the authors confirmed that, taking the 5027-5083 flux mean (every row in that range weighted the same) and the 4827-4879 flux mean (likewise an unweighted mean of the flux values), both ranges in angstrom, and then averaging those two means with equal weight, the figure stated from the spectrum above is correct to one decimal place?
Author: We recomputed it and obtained 6.7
